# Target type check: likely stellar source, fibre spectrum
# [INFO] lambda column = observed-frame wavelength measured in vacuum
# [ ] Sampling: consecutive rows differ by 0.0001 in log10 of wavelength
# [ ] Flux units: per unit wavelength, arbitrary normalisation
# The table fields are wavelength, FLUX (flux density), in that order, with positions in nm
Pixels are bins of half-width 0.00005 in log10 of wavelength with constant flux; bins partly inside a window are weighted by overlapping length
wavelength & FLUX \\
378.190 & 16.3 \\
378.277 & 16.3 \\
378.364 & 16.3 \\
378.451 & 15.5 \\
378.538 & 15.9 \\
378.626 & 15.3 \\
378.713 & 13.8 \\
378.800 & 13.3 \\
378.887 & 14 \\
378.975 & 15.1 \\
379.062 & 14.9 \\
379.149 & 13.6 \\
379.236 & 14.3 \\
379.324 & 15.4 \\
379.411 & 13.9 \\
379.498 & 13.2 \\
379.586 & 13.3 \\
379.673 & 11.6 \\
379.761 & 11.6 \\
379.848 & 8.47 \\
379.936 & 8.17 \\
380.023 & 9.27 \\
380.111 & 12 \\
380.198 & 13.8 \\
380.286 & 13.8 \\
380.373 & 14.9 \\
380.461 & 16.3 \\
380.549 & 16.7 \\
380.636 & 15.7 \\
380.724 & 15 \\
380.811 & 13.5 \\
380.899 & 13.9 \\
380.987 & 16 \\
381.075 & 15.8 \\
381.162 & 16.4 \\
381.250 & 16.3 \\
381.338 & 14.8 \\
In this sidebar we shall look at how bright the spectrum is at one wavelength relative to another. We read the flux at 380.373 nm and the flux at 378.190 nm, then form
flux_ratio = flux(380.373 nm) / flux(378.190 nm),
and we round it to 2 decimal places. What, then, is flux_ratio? 0.91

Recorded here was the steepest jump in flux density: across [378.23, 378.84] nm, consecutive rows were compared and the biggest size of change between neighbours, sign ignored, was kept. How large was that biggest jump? 1.5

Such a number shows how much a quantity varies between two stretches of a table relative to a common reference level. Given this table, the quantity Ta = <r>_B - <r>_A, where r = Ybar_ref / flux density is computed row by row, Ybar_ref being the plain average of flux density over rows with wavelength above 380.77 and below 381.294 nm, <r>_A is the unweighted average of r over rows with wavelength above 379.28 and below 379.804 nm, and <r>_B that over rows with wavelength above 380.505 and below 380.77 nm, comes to -0.20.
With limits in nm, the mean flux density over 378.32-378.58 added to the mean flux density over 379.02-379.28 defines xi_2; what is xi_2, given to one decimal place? 30.2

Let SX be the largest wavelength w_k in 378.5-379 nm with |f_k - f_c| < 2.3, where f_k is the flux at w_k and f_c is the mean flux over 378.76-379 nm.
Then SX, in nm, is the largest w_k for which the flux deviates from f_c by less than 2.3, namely 378.975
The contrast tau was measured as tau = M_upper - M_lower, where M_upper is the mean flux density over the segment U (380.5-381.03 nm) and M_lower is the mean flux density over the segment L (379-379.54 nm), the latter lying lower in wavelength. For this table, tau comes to 0.9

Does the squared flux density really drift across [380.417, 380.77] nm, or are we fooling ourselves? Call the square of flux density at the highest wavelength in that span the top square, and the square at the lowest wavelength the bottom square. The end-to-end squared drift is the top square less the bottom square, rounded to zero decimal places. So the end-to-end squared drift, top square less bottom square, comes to -41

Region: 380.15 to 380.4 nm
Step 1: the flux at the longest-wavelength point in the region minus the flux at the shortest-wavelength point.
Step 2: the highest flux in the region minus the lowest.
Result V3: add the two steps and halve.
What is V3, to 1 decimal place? 1.1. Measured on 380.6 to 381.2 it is 1.8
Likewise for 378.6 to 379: 0.9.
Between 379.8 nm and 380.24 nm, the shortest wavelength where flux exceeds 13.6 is 380.198 nm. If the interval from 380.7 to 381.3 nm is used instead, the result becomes 380.724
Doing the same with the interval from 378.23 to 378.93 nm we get 378.277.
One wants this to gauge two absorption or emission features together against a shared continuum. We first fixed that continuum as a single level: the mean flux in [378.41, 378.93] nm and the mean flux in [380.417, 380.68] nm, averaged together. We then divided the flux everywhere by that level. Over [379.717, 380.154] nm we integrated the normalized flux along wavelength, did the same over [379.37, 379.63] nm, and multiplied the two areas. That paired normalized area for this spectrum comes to 0.064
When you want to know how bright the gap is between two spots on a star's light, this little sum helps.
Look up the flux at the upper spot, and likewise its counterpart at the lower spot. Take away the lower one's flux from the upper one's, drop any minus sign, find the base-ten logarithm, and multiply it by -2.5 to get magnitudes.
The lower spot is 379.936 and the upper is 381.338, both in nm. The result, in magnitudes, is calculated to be -2.1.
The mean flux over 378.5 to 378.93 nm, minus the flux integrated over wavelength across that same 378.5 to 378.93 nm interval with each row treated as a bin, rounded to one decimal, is 8.2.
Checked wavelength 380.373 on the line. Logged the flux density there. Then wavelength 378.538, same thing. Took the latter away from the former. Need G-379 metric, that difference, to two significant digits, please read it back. -1.0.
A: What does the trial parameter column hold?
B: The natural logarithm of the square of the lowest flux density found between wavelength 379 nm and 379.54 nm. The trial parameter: 5.16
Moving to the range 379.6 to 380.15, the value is 4.20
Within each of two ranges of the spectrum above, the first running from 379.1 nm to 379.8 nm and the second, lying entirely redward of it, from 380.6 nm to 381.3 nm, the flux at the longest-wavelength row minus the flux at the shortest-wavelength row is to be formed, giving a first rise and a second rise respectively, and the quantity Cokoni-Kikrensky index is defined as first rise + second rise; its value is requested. -1.4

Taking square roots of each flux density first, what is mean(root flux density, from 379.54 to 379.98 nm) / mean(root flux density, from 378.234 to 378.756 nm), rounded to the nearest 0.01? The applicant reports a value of 0.82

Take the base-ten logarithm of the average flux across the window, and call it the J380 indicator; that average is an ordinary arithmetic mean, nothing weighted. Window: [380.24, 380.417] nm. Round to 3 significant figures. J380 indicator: 1.16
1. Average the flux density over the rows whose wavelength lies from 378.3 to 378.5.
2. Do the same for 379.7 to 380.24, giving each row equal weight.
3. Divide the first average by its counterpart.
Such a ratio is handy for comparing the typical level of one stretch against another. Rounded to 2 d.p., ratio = 1.51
